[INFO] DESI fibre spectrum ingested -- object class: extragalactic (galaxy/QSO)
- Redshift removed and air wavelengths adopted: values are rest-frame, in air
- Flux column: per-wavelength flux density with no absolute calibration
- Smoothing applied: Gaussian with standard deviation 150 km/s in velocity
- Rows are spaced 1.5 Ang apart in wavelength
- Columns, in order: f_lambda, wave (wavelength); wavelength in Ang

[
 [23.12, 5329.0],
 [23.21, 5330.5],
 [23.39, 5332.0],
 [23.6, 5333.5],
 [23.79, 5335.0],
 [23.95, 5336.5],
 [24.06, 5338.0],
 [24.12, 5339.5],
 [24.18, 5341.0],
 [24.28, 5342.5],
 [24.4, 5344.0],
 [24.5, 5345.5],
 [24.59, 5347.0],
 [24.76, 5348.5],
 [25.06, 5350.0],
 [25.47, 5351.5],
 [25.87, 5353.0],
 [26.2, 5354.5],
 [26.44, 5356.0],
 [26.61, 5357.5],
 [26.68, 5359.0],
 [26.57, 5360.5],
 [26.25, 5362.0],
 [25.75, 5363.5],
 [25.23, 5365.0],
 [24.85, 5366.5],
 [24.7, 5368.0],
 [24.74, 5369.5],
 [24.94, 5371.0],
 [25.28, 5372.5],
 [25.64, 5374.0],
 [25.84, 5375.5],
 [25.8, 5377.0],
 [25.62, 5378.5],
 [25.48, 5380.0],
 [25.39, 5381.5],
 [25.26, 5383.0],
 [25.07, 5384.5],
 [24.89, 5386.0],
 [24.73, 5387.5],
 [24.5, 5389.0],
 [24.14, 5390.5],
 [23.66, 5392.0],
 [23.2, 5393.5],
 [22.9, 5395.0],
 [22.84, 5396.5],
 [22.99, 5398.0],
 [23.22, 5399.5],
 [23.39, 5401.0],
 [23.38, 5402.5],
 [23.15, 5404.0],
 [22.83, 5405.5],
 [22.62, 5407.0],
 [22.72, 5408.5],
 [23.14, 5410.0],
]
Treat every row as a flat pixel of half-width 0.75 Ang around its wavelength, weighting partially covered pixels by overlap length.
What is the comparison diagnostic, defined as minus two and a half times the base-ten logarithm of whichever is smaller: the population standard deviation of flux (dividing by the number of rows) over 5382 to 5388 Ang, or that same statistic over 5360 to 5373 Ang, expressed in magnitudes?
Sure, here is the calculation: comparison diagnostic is 1.8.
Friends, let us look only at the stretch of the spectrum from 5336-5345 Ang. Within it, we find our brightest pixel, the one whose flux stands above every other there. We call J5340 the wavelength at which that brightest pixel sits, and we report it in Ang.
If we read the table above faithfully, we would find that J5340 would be 5344.0 Ang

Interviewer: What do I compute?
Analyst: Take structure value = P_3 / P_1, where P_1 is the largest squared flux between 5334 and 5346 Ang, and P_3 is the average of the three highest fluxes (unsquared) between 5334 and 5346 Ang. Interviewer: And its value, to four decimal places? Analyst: 0.0406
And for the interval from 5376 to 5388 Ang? 0.0385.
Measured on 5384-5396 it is 0.0396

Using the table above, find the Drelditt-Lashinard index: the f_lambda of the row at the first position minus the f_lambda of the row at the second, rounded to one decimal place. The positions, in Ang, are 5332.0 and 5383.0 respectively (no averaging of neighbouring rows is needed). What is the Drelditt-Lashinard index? -1.9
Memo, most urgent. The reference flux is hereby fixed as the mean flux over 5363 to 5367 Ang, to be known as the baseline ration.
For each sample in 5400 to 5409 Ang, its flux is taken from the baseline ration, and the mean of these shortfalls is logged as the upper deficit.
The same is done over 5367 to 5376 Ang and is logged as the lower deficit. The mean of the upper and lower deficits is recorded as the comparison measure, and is 1.2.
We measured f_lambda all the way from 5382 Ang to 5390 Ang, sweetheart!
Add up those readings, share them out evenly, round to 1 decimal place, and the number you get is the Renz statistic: 24.9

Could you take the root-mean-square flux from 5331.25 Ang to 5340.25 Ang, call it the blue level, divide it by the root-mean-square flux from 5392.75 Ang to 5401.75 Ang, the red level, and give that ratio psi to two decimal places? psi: 1.03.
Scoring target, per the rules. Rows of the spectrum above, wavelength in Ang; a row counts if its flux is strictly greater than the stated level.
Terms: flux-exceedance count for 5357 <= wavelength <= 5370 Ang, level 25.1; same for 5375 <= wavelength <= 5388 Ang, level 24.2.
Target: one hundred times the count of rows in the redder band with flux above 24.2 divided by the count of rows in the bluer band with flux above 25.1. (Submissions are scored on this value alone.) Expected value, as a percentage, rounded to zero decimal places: 150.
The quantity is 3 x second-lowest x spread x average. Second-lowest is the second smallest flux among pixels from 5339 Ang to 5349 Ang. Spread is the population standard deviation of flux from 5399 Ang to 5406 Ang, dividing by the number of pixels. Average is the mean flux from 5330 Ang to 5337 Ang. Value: 349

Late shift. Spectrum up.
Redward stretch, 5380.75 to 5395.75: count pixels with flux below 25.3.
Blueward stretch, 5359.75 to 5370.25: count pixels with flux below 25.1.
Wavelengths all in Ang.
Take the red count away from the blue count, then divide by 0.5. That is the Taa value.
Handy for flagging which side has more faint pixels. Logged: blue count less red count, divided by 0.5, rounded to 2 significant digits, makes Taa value -12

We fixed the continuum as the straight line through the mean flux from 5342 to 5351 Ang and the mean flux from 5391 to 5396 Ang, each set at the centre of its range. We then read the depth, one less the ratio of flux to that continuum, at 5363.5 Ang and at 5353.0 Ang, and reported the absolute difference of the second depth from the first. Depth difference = 0.008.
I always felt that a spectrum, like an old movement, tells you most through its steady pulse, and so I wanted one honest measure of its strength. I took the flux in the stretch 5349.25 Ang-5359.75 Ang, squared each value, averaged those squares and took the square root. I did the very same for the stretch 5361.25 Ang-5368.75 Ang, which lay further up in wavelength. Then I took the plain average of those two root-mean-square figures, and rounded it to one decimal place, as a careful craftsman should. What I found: 25.7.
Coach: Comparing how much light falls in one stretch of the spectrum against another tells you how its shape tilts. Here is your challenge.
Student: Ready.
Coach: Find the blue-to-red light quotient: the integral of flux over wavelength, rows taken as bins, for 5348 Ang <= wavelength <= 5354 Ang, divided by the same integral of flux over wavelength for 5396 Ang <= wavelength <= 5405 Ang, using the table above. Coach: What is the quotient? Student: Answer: 0.73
